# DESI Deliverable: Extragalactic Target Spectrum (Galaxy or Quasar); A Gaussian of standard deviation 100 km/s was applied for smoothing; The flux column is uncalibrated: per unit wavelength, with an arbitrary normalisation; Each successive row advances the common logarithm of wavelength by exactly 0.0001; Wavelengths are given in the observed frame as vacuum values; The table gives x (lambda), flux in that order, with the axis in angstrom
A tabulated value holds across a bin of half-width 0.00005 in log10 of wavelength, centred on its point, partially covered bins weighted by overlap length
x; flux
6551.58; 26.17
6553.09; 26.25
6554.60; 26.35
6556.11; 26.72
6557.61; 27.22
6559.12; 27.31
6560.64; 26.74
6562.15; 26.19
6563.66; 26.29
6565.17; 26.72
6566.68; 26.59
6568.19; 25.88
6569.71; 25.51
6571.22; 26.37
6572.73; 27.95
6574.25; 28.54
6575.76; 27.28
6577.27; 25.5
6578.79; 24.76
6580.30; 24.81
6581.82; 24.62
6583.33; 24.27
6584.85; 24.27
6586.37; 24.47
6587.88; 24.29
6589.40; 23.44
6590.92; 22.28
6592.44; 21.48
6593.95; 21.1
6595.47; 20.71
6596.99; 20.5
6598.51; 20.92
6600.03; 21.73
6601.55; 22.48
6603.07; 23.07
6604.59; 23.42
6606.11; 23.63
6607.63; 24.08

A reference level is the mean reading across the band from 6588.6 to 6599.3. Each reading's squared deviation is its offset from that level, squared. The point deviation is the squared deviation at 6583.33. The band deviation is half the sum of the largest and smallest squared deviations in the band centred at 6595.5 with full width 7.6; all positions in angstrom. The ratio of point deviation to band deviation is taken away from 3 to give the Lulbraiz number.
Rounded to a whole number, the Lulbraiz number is -13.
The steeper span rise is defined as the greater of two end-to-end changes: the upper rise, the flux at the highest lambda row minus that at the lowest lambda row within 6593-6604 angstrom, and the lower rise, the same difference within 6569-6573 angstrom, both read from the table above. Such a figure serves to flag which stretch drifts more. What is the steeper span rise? 2.4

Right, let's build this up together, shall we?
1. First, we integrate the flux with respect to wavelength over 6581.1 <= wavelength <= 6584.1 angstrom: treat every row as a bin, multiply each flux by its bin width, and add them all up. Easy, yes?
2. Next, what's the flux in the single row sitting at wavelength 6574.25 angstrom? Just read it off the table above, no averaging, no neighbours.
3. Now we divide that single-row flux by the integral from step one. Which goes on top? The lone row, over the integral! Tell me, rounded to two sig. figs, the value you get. 0.39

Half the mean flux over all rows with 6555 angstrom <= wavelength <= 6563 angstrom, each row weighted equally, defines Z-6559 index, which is 13.4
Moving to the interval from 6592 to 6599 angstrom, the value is 10.5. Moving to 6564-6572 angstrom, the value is 13.1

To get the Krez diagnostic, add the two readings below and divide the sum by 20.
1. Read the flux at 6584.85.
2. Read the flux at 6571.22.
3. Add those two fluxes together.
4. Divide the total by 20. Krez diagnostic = 2.53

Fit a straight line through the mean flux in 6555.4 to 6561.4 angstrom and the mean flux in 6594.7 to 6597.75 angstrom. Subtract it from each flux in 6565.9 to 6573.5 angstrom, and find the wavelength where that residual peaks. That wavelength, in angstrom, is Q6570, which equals 6572.73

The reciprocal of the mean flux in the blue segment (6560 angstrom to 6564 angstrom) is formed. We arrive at 0.038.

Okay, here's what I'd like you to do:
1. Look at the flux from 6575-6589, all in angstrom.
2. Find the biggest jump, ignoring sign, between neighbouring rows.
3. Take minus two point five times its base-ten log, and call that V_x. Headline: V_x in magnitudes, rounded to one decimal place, -0.6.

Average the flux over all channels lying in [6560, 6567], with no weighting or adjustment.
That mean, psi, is 26.5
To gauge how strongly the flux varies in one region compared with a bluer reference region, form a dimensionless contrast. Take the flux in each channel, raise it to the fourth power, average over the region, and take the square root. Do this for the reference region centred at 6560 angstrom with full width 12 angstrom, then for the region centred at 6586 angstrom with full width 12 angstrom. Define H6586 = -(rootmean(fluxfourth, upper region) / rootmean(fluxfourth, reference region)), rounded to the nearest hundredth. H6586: -0.81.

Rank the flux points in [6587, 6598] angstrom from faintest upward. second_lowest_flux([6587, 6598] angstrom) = 20.71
